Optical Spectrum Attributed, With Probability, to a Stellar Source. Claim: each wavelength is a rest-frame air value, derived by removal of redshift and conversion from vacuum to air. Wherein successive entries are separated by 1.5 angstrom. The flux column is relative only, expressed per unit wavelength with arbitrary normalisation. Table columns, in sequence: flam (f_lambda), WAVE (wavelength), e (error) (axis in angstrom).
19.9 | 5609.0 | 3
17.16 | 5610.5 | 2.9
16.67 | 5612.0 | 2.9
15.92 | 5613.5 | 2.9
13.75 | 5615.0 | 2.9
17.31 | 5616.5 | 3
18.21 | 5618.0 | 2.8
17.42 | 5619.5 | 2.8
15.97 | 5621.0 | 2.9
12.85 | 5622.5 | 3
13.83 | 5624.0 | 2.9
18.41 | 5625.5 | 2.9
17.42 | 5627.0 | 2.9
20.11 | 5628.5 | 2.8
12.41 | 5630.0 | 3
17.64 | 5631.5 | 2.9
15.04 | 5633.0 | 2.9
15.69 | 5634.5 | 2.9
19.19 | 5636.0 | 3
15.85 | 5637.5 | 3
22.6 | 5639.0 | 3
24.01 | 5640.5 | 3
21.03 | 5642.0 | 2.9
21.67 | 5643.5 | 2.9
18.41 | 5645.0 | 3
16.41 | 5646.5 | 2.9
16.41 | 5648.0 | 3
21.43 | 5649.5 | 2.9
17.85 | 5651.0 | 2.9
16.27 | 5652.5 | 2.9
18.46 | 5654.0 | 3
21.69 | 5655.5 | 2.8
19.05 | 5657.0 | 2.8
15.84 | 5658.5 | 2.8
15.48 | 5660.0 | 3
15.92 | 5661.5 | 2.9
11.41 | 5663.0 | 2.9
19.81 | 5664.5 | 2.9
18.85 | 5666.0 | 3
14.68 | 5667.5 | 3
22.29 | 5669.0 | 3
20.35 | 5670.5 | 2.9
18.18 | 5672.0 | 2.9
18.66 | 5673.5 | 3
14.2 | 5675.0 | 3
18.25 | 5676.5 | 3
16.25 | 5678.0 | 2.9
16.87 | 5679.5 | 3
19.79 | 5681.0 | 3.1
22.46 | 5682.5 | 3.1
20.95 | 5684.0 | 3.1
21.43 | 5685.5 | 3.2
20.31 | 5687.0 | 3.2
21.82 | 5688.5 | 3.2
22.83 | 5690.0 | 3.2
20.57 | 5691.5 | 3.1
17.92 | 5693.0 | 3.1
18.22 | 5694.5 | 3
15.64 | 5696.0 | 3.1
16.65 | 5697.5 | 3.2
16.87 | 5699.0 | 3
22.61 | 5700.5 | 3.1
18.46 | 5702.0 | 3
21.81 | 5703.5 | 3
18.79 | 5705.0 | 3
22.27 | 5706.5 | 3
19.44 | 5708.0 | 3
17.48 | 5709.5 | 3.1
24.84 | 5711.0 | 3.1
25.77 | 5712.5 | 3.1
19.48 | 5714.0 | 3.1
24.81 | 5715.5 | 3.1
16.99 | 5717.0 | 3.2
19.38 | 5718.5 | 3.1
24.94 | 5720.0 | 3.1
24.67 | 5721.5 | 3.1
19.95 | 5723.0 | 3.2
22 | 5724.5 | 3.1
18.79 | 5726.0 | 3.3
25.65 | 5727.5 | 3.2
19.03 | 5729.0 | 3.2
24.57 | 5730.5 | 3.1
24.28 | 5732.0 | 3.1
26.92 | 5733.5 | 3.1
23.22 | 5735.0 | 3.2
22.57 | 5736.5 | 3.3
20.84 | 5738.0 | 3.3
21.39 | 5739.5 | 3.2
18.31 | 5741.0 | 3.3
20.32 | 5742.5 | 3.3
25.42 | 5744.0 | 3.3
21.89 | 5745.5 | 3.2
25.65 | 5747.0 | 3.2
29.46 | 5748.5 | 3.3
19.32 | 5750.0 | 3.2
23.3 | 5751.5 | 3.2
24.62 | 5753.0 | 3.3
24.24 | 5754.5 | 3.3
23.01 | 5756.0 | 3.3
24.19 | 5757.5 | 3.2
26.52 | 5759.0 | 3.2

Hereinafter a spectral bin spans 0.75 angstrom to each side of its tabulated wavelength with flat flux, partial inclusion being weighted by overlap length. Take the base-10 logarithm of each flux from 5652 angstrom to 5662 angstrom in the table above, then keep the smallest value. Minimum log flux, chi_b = 1.19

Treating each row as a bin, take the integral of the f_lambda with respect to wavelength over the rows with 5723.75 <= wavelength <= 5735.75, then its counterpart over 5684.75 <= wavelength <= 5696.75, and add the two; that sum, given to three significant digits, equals 515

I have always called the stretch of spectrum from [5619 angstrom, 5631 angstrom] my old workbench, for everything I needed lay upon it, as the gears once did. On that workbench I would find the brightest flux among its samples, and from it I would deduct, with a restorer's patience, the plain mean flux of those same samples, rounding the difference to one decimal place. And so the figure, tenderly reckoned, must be 4.1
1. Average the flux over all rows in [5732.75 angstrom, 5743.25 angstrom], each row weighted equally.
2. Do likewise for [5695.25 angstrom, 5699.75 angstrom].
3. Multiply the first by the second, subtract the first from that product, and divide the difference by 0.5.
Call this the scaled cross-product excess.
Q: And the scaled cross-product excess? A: 675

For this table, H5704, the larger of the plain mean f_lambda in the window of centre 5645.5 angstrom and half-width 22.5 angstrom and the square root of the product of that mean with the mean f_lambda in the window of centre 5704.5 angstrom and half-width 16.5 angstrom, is 19.0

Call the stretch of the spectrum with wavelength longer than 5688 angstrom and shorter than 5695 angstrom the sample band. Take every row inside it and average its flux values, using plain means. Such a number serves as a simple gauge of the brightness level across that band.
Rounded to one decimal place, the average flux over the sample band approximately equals 20.3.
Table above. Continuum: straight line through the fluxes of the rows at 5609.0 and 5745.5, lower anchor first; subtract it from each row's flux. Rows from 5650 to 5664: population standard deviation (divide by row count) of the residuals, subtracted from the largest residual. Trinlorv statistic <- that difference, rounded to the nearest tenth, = -1.6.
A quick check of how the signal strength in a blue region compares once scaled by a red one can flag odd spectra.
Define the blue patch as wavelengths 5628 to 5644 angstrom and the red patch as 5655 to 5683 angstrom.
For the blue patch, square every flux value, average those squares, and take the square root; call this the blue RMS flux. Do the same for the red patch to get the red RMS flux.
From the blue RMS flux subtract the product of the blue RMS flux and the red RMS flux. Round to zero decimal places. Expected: -325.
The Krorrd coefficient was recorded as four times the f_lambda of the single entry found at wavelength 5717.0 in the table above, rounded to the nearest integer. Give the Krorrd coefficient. 68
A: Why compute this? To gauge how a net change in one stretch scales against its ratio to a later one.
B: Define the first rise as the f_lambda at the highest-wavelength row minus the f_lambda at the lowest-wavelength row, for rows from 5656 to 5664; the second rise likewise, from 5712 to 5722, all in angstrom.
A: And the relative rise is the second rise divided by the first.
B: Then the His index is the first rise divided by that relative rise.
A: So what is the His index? -53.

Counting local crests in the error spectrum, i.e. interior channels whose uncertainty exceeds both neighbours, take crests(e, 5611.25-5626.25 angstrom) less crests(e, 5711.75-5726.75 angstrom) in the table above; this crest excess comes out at 0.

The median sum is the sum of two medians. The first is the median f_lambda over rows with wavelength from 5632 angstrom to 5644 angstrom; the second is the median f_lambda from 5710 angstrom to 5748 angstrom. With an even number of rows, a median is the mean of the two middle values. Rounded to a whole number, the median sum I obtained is 43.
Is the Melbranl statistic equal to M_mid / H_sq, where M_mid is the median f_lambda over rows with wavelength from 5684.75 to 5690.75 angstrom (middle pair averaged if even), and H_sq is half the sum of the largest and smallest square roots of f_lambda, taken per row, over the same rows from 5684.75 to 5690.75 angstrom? 4.66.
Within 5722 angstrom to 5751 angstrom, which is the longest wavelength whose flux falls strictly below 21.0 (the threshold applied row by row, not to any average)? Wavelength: 5750.0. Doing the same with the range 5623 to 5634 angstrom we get 5633.0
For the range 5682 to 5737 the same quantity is 5729.0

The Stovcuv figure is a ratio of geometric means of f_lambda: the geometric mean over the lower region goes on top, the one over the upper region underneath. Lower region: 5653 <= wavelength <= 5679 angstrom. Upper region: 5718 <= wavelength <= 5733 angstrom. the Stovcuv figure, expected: 0.78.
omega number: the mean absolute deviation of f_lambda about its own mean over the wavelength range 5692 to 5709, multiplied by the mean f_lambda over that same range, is 35.3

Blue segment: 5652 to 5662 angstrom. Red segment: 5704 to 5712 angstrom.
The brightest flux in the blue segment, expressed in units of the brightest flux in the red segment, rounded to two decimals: 0.87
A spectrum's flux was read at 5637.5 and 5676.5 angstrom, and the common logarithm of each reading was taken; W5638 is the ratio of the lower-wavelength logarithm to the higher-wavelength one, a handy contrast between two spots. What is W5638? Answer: 0.95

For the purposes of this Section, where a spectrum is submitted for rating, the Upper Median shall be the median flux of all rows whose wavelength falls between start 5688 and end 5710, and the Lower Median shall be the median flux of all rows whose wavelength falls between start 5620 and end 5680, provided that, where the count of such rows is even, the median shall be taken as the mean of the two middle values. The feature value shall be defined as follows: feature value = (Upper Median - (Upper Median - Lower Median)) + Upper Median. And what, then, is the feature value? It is 36.5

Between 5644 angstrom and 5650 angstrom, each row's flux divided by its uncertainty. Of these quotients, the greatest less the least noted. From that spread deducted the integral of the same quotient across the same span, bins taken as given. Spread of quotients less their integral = -35.1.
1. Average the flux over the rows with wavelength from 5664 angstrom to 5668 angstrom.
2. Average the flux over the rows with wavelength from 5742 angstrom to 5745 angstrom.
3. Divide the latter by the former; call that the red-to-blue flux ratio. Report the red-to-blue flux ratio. 1.29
